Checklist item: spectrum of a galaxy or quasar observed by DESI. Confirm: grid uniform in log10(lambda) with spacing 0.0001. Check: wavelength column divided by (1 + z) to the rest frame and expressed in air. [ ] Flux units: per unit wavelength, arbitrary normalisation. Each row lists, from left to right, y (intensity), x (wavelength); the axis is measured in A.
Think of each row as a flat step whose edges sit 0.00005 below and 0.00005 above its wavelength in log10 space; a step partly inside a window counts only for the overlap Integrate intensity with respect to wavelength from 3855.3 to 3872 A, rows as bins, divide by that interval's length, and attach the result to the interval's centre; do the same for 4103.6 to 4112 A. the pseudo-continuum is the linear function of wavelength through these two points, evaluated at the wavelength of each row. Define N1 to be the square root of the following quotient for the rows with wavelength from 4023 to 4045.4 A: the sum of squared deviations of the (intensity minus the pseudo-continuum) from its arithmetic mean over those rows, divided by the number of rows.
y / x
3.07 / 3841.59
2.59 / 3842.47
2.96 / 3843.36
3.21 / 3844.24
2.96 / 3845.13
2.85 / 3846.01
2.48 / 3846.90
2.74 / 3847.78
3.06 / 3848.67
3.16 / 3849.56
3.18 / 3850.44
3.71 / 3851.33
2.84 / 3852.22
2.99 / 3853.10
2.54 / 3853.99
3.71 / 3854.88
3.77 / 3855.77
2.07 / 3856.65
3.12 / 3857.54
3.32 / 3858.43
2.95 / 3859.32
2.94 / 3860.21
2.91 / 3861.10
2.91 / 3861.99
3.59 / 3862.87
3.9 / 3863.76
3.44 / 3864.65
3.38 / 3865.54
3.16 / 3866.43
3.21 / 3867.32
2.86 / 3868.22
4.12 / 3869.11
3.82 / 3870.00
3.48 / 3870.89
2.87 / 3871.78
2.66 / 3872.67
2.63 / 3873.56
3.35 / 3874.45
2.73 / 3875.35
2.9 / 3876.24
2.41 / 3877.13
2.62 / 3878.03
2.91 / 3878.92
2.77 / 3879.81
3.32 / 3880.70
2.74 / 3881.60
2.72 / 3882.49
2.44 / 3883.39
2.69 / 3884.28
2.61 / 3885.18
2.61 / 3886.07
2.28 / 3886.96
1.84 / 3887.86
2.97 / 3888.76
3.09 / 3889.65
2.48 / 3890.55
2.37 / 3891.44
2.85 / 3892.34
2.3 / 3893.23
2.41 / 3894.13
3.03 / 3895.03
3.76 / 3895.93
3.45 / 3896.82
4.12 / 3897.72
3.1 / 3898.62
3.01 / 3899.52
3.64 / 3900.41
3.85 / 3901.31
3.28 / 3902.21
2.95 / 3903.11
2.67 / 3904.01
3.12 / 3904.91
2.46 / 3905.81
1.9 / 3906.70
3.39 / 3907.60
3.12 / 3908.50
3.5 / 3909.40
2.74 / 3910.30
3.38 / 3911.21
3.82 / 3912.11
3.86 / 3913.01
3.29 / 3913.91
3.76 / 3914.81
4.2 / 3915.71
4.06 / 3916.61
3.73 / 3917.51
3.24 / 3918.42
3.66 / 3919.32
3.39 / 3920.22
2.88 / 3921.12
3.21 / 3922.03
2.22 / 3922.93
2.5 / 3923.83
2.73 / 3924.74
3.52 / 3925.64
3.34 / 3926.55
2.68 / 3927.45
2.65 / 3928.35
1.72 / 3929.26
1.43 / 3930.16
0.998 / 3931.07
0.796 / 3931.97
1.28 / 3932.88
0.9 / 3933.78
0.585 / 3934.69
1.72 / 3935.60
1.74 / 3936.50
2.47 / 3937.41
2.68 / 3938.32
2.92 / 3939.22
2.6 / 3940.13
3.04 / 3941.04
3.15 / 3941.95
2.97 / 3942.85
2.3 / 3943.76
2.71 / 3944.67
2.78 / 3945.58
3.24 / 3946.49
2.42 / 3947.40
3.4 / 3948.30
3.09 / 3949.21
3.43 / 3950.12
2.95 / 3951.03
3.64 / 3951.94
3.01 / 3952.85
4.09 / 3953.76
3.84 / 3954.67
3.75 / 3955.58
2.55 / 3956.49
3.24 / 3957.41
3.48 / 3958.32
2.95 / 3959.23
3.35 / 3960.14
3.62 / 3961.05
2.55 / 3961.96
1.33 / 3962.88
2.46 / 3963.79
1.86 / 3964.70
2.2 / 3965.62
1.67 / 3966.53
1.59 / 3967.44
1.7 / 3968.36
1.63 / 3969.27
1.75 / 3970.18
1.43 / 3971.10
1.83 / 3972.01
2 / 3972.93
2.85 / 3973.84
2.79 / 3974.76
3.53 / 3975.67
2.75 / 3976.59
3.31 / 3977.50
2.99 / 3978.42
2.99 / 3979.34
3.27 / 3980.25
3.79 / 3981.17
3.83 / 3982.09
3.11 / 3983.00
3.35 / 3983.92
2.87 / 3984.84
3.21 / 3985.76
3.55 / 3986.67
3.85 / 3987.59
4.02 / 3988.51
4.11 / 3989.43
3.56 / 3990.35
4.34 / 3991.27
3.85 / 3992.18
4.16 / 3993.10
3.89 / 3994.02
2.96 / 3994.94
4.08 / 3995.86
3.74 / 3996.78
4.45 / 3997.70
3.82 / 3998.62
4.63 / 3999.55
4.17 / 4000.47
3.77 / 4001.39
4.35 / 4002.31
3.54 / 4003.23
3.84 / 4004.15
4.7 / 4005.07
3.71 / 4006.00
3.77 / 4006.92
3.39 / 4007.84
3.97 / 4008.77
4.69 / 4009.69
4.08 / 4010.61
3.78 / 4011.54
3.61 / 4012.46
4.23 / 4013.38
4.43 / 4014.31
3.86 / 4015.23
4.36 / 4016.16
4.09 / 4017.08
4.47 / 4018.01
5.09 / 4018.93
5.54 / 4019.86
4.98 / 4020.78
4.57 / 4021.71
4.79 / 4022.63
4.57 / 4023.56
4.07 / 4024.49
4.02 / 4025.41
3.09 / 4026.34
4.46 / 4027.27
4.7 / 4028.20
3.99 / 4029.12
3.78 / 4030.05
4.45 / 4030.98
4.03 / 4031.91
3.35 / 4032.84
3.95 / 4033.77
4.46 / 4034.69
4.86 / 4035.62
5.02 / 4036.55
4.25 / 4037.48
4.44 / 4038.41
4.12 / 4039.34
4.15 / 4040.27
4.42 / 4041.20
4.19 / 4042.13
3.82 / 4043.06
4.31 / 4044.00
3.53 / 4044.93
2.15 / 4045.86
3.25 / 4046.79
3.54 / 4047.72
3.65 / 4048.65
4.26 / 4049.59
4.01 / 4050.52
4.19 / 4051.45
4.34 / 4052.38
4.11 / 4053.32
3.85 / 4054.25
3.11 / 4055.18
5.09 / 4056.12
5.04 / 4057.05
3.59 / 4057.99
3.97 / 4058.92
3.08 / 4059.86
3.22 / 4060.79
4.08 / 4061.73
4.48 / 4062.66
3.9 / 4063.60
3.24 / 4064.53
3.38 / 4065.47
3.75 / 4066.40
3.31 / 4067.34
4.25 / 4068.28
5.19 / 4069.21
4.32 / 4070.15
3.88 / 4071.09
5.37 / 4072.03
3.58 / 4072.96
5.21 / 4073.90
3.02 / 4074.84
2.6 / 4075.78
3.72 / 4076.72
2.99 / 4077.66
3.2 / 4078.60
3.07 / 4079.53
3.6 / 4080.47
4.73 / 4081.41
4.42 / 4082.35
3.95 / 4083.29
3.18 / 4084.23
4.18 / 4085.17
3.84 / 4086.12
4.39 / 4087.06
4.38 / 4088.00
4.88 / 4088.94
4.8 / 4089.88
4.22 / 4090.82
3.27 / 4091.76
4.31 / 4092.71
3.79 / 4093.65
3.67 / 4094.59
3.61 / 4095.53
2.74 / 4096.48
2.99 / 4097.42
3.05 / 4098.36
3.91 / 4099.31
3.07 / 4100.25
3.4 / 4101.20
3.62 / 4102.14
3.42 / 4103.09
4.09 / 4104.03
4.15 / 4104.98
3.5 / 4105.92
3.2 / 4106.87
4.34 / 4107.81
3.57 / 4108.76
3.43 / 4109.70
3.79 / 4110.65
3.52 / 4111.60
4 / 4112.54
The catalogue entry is 0.443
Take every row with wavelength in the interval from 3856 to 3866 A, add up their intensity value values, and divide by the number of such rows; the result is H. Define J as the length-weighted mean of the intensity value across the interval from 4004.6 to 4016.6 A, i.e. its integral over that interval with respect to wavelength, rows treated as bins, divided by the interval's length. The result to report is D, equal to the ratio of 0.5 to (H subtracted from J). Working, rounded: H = 3.1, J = 4.04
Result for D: 0.6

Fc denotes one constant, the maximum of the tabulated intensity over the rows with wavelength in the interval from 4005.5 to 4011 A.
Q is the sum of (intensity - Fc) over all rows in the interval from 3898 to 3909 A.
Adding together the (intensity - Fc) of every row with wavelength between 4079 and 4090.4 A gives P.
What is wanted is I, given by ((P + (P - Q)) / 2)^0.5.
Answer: 1.7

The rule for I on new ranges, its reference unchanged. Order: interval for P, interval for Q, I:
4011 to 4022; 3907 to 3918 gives 1.9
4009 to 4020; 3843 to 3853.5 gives 2.5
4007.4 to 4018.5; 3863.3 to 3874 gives 1.0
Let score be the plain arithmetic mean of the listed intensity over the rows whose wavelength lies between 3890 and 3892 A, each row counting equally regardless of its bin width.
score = 2.4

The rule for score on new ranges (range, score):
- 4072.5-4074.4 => 4.4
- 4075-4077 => 3.2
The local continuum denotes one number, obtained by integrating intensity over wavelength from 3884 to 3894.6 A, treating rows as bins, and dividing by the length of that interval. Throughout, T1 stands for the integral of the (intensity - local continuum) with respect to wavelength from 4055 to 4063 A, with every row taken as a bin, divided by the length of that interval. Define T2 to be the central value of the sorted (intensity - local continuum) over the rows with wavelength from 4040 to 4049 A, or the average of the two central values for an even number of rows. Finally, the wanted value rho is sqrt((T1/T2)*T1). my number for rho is 1.3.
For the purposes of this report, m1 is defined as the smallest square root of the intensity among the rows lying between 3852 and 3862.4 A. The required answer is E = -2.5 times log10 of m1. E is -0.39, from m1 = 1.4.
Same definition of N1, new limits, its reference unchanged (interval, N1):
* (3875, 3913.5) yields 0.514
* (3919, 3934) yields 0.955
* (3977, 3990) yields 0.391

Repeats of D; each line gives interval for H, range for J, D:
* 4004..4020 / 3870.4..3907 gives -0.4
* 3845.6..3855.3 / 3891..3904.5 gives 5.3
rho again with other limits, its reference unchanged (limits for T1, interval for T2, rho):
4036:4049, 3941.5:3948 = 2.8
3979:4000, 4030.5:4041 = 0.9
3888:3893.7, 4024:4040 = 0.1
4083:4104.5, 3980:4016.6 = 1.1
